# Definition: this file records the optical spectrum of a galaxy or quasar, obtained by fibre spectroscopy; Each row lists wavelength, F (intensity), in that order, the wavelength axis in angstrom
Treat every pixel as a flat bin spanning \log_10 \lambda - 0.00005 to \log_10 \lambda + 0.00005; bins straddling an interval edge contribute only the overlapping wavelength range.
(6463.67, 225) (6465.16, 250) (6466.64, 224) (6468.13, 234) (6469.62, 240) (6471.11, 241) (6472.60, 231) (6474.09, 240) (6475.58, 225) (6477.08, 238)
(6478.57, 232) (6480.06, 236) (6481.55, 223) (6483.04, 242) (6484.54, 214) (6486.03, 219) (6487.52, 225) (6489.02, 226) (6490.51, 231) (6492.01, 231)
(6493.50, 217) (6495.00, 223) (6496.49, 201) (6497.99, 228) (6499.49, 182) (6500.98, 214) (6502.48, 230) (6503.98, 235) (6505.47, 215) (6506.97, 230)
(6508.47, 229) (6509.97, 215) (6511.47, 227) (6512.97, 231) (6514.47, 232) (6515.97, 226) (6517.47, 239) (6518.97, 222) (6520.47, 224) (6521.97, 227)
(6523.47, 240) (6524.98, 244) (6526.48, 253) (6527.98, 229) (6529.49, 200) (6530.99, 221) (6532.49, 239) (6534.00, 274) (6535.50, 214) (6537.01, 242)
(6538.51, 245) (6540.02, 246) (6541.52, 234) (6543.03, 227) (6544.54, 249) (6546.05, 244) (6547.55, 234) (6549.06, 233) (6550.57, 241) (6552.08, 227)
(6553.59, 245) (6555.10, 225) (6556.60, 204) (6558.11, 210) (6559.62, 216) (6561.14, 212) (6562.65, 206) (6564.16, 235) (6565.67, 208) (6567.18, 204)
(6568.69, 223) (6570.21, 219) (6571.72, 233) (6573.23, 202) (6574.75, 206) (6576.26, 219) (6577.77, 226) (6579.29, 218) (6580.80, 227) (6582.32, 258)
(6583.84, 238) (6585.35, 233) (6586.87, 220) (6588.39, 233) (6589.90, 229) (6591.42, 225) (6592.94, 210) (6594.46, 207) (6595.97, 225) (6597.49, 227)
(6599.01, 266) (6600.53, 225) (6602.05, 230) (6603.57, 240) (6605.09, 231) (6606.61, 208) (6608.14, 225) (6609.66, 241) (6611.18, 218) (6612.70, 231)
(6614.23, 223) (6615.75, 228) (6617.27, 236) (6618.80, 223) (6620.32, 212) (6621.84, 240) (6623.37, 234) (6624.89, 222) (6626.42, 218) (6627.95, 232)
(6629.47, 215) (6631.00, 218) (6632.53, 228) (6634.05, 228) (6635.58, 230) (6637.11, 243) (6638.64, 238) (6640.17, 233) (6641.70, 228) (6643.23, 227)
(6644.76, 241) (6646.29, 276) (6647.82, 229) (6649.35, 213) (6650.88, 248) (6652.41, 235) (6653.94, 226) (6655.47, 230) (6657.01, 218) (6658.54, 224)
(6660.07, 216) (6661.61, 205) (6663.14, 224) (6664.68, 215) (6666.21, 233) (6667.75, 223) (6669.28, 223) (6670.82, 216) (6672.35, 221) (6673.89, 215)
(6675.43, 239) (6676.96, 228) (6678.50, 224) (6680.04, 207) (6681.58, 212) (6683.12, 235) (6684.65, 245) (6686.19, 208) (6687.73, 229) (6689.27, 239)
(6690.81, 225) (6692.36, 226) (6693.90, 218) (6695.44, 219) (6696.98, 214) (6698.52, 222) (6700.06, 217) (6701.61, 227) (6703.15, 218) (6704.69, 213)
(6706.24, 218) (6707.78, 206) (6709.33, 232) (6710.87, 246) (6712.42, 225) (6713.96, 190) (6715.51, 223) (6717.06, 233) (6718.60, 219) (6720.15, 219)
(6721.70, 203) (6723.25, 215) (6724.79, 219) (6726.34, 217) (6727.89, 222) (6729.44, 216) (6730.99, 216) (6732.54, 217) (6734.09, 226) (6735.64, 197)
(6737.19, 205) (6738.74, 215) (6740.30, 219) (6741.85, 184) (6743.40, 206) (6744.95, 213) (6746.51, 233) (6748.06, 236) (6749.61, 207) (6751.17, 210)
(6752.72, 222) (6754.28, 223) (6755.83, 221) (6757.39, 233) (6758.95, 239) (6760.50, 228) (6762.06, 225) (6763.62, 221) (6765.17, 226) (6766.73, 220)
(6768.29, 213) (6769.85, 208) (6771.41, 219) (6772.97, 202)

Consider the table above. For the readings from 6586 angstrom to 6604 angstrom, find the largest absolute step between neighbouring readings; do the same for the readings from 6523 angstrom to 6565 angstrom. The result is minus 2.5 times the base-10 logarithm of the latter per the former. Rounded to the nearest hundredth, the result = -0.41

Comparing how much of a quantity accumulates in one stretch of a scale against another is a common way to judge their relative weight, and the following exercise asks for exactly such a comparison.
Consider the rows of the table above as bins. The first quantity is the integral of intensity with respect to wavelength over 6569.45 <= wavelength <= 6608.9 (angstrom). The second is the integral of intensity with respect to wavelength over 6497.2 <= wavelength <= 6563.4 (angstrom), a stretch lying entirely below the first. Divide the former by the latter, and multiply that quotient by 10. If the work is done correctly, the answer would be 5.9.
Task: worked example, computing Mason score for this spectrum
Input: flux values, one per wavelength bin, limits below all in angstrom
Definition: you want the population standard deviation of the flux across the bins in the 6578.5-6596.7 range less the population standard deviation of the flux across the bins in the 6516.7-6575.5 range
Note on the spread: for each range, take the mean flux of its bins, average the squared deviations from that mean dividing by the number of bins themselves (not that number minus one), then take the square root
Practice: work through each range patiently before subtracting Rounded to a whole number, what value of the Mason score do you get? -4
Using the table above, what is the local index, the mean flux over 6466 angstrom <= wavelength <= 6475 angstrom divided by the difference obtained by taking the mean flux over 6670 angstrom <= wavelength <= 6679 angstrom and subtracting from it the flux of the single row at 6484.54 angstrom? 24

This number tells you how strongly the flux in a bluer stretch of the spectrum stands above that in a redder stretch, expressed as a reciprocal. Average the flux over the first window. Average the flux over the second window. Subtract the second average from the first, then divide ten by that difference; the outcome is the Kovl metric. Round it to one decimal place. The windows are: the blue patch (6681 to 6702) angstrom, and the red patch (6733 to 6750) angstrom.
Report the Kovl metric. 0.9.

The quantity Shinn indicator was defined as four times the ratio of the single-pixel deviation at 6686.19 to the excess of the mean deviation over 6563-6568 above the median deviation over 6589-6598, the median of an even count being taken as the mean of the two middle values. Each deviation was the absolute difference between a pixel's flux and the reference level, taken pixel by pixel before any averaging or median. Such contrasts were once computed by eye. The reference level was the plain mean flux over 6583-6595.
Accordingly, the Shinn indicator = 5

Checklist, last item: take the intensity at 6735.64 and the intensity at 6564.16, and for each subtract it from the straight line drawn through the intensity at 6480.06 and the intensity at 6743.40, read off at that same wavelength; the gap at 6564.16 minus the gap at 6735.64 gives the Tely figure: -18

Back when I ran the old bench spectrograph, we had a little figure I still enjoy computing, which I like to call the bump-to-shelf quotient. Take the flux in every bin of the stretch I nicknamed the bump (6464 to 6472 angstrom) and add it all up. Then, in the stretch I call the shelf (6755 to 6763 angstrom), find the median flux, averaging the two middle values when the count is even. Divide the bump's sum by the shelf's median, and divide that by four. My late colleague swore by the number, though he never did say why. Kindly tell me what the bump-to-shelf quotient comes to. 1.30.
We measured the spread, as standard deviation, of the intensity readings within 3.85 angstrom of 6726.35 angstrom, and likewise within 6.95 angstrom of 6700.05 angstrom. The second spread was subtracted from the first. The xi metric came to -1.4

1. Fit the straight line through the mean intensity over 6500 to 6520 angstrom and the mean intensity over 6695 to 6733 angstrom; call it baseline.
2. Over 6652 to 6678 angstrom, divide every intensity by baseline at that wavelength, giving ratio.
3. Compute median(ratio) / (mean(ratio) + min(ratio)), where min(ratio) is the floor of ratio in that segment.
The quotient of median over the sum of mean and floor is 0.522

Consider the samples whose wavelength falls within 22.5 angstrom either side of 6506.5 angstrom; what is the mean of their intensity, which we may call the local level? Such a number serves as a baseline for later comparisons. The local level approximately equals 225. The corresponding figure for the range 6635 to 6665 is 230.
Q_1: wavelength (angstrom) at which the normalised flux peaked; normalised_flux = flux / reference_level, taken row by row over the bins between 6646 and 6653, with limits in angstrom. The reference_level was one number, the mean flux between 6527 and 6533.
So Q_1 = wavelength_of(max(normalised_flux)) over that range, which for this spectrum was 6646.29 angstrom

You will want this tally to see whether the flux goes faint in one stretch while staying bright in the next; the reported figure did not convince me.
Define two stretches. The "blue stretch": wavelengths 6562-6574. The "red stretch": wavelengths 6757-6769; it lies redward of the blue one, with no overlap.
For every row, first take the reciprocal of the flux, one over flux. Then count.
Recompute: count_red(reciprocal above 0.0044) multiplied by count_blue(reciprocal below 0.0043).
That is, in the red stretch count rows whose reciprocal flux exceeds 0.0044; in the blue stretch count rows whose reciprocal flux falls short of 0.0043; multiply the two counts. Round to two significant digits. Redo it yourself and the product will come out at 10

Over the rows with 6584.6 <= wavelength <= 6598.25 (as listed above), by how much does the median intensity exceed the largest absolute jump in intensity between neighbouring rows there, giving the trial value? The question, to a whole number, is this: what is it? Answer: 207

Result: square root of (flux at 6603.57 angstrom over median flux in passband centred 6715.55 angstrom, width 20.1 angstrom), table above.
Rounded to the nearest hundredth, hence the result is 1.05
